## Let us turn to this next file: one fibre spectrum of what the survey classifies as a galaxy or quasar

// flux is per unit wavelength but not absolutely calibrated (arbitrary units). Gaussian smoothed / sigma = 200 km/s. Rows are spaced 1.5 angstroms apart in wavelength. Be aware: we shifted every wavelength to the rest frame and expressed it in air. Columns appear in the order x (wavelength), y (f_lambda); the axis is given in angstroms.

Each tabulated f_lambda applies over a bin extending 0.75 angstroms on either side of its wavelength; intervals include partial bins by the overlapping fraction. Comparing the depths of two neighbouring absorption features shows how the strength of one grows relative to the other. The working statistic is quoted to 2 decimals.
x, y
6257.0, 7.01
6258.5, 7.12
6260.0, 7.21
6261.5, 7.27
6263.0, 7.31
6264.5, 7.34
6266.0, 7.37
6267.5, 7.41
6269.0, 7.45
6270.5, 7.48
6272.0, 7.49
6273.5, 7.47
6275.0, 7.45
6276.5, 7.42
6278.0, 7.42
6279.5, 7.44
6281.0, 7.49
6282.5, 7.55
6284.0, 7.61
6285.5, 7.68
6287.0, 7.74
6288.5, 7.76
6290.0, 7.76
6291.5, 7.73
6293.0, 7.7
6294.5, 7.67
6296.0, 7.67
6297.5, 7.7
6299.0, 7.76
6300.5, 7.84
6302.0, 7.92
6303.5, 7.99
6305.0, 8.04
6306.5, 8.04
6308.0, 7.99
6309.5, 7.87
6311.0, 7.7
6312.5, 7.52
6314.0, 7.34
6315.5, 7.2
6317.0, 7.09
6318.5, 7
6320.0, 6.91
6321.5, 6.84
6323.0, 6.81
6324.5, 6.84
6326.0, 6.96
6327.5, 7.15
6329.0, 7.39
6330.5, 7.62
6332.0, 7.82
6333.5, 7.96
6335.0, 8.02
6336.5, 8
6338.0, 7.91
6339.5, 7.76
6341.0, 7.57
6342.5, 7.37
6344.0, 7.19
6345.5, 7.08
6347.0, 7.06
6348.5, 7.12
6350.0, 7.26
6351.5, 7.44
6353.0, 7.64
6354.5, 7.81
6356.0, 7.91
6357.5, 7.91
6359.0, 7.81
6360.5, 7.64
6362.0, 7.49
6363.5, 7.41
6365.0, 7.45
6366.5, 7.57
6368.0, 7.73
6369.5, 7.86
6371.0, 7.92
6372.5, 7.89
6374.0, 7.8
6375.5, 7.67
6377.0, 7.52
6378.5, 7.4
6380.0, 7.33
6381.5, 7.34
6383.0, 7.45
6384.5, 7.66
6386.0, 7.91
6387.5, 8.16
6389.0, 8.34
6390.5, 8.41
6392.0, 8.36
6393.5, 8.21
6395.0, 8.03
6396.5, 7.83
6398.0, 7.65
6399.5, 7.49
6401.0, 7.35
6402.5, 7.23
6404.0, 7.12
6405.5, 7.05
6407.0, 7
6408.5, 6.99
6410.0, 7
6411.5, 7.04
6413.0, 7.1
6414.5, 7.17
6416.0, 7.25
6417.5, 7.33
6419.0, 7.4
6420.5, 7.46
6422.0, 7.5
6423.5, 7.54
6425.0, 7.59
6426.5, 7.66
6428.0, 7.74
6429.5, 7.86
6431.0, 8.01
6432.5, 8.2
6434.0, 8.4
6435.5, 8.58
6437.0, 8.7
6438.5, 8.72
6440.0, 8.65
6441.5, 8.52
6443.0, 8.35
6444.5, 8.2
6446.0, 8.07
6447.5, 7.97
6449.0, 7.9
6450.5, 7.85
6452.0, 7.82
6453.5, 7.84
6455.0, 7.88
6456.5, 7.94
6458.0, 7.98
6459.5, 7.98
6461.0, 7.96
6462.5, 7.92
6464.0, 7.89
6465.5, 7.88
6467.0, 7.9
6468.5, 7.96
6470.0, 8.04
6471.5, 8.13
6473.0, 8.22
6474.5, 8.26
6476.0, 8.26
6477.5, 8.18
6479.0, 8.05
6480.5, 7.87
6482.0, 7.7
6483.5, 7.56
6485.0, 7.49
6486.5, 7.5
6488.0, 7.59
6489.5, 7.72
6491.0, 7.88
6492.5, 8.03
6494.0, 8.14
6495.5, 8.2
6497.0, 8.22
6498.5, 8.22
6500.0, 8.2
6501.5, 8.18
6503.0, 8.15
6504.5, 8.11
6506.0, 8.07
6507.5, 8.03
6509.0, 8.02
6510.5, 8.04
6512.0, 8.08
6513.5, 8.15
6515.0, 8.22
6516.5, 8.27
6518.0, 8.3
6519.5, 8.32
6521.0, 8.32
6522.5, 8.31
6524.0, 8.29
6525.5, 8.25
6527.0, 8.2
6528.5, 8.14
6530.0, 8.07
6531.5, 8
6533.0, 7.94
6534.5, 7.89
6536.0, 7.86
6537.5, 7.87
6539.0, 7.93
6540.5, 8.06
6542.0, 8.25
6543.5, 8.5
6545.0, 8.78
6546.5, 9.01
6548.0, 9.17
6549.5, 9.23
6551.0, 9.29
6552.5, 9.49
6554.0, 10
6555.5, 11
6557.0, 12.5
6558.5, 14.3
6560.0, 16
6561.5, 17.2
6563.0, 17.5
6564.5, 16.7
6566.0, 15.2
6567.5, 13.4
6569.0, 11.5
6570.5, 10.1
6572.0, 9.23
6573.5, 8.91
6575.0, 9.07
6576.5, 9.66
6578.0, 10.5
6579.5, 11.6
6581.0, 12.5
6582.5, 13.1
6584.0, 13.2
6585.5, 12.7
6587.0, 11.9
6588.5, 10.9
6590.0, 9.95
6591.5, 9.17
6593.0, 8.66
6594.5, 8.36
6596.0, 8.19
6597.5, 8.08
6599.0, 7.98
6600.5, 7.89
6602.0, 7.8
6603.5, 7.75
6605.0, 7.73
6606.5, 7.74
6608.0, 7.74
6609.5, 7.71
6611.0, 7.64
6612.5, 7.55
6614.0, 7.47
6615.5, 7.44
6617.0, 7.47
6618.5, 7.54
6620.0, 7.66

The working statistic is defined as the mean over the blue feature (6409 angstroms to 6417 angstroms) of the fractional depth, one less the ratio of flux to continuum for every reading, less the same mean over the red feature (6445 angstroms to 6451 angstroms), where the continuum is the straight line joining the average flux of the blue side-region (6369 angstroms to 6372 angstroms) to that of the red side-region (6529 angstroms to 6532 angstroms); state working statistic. 0.10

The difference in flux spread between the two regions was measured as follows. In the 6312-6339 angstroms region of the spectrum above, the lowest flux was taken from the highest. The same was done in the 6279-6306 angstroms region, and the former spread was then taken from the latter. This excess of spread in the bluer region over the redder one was -1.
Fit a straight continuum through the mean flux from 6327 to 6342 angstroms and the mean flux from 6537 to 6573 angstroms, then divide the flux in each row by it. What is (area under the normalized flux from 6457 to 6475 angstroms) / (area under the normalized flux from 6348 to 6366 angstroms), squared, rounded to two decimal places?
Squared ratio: 0.75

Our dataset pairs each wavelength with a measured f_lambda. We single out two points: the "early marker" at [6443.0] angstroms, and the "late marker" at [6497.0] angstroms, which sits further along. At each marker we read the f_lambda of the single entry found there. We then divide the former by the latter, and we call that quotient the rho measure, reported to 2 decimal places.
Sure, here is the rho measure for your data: 1.02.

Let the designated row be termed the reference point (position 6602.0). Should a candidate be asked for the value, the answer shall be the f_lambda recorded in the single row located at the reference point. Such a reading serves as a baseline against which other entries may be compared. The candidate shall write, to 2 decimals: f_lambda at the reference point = 7.80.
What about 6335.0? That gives 8.02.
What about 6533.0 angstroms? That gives 7.94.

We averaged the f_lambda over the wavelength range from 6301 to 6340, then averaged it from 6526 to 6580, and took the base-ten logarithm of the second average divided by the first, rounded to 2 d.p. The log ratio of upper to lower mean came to 0.14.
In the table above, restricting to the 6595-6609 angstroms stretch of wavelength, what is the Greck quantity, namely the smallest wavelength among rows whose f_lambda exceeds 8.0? 6596.0 angstroms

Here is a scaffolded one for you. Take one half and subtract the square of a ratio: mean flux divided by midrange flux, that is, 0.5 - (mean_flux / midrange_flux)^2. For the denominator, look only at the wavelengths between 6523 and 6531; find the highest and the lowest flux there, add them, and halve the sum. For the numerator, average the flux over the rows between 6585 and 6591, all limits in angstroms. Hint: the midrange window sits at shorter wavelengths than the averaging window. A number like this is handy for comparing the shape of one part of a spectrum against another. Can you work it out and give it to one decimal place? -1.4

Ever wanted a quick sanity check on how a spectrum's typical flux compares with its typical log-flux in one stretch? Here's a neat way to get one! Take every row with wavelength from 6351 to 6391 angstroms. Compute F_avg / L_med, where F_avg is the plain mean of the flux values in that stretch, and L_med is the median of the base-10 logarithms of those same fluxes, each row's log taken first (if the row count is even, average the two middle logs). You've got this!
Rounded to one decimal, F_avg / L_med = 8.7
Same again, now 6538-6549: 9.2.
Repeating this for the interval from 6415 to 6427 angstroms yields 8.5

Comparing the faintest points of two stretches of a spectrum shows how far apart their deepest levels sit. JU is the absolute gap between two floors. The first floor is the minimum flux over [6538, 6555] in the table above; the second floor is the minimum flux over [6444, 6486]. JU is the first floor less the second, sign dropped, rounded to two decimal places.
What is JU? 0.44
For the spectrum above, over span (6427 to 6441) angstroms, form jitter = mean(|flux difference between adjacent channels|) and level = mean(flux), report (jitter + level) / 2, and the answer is 4.22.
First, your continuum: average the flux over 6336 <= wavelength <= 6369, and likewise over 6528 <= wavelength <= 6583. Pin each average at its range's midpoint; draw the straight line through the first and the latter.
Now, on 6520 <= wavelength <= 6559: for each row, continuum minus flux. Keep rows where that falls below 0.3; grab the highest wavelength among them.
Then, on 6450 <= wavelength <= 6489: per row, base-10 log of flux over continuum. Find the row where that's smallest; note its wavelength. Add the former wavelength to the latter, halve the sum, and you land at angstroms 6522.5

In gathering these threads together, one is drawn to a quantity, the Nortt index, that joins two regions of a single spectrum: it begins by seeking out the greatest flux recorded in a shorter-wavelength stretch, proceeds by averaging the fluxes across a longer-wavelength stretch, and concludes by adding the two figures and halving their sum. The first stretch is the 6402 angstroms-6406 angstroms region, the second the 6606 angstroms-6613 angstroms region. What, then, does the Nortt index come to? 7.5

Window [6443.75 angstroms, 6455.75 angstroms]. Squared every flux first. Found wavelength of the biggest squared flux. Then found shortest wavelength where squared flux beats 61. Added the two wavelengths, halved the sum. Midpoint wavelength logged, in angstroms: 6444.5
